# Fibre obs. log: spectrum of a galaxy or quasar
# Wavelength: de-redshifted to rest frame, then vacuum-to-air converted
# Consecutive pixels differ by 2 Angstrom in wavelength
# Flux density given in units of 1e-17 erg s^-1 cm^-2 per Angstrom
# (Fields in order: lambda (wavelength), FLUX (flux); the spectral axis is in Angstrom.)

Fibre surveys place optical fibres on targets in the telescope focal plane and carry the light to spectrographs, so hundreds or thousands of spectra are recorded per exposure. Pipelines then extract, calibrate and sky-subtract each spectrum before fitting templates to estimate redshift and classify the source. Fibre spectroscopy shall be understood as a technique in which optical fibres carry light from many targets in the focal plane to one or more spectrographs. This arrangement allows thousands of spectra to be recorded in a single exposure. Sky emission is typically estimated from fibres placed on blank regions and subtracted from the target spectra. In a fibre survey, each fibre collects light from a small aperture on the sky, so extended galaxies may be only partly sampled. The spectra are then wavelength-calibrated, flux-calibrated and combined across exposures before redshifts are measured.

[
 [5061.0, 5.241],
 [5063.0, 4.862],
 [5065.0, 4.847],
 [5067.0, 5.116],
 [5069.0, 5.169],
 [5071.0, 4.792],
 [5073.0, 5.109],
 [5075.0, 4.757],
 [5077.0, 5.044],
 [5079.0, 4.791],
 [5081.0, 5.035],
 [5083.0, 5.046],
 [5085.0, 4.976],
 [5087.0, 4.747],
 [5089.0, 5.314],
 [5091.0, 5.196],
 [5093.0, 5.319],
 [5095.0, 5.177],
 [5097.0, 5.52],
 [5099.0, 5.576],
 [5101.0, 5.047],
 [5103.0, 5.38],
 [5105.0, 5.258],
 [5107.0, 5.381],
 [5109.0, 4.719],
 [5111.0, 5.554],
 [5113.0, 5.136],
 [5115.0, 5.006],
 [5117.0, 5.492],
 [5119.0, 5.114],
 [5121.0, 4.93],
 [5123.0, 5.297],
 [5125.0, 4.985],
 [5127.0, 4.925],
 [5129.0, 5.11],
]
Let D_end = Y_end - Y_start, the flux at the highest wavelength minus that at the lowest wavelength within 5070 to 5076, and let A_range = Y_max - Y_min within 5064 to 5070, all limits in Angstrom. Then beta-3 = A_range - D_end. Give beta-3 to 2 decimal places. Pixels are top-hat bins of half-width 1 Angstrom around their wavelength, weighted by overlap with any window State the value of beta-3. 0.36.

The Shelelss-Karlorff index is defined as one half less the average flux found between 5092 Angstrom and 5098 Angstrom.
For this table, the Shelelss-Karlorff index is -4.84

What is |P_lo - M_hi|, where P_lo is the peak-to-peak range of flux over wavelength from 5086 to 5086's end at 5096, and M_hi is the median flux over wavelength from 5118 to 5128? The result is 4.41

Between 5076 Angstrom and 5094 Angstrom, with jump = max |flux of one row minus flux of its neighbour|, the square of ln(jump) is 0.32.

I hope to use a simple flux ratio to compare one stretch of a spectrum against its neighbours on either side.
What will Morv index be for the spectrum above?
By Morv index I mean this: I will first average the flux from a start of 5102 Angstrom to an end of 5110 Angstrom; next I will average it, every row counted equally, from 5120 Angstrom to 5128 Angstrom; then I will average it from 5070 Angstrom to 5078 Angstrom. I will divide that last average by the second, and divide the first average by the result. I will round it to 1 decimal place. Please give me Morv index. 5.3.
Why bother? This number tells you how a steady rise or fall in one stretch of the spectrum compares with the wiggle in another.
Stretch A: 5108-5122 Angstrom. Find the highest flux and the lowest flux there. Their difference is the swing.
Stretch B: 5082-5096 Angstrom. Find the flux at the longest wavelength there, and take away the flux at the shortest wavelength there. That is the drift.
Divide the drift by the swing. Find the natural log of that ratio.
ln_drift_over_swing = -1.9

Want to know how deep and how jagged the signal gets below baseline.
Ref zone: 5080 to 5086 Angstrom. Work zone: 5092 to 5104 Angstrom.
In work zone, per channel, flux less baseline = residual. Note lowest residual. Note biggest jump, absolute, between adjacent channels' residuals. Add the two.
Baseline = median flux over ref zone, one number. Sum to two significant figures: 0.54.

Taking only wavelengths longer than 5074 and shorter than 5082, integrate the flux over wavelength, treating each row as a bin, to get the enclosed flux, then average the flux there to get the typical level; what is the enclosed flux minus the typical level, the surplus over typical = 34.3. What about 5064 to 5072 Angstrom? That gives 34.9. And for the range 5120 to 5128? 35.2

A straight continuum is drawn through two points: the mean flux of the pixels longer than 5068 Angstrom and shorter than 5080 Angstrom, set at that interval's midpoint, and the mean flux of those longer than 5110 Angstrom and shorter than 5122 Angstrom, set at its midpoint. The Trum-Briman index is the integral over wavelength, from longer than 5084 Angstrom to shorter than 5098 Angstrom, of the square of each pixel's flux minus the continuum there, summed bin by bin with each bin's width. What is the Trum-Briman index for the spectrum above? 0.88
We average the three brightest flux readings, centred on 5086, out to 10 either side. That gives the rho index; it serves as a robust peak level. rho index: 5.28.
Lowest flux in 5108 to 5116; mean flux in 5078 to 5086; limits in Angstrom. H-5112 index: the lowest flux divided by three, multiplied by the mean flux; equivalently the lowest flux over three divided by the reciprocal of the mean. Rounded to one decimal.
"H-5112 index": 7.8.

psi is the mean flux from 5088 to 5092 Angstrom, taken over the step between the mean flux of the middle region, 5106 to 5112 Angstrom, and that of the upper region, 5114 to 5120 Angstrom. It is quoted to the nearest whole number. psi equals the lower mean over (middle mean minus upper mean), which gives 375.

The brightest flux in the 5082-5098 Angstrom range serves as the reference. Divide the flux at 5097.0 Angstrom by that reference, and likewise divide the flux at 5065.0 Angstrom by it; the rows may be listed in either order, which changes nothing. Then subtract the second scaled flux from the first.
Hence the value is 0.12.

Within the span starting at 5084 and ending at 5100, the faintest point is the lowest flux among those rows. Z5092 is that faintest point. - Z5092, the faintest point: 4.747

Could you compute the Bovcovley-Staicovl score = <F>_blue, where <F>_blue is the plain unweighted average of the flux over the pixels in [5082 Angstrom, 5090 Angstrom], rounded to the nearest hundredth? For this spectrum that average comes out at 5.02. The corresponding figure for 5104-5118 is 5.22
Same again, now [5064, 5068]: 4.98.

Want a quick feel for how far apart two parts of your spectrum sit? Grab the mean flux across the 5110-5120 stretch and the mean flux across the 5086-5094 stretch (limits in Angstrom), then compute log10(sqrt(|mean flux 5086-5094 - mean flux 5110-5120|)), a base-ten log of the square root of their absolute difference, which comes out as -0.47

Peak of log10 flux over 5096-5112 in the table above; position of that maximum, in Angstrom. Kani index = 5099.0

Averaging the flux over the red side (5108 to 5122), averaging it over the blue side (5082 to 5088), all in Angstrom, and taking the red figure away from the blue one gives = -0.21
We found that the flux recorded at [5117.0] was 5.492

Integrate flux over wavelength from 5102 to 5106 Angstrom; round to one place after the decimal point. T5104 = 21.3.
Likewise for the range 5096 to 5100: 22.2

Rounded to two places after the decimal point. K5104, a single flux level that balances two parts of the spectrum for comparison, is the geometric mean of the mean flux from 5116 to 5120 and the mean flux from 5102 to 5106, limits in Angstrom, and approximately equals 5.31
